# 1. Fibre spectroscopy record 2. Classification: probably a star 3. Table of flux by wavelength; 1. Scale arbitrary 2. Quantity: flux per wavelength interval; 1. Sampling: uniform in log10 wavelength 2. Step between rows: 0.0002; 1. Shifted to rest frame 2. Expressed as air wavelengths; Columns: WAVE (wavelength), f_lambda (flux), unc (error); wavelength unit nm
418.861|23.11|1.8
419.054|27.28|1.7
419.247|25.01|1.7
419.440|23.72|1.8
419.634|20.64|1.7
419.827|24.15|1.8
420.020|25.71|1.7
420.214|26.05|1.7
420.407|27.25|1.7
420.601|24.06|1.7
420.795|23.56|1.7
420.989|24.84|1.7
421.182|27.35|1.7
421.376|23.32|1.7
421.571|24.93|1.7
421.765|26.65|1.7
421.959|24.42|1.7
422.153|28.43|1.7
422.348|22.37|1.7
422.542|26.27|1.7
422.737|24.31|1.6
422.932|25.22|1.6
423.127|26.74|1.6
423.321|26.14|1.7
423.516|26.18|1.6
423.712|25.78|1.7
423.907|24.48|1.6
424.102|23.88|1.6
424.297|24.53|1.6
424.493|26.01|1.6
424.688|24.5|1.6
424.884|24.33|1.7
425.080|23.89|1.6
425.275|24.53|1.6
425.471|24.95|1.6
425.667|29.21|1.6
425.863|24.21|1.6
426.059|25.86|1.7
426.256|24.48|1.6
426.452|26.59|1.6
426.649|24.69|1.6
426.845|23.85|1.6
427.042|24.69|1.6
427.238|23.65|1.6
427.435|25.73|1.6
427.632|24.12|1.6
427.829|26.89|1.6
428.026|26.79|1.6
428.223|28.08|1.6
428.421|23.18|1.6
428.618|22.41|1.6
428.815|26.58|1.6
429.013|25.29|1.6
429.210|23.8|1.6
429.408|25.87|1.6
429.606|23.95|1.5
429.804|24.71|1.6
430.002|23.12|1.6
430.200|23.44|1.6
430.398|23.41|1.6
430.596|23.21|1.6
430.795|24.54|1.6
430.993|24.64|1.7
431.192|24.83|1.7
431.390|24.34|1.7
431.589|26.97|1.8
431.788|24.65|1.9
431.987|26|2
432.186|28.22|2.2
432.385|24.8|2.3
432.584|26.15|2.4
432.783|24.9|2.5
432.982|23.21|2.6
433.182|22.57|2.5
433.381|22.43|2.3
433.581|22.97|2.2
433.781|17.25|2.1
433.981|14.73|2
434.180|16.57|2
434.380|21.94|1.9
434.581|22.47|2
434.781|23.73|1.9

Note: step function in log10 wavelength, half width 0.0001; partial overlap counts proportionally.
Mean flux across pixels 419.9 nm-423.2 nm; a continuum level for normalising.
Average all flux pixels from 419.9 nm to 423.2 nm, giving 25.4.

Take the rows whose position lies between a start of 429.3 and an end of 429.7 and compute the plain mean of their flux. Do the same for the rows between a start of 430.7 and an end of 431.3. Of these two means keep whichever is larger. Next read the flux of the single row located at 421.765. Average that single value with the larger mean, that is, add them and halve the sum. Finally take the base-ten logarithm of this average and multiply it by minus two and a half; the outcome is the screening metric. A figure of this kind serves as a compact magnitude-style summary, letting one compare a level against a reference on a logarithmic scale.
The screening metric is -3.53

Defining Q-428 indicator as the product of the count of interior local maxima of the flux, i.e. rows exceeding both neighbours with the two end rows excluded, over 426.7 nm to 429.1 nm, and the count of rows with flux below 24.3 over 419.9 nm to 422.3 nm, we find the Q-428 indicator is 15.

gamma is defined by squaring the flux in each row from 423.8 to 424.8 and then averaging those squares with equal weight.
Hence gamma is 610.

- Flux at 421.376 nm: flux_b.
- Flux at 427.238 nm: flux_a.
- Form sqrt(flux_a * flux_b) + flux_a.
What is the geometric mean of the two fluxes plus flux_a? 47.1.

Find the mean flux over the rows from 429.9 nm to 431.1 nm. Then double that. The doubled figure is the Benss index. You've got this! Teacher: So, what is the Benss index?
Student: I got 47.5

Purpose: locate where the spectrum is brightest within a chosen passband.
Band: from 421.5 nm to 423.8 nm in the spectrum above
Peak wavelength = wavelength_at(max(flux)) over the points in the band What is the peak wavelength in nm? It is 422.153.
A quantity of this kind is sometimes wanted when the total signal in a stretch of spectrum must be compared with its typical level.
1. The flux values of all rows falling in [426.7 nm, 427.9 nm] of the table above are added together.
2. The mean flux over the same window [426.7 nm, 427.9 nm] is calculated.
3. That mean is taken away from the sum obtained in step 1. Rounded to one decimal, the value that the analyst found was 124.1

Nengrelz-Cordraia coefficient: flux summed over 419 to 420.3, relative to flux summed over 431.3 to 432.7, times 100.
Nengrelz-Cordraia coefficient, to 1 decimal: 95.3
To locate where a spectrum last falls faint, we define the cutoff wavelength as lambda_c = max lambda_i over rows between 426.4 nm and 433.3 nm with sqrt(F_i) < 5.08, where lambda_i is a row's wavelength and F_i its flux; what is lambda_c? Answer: 433.182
